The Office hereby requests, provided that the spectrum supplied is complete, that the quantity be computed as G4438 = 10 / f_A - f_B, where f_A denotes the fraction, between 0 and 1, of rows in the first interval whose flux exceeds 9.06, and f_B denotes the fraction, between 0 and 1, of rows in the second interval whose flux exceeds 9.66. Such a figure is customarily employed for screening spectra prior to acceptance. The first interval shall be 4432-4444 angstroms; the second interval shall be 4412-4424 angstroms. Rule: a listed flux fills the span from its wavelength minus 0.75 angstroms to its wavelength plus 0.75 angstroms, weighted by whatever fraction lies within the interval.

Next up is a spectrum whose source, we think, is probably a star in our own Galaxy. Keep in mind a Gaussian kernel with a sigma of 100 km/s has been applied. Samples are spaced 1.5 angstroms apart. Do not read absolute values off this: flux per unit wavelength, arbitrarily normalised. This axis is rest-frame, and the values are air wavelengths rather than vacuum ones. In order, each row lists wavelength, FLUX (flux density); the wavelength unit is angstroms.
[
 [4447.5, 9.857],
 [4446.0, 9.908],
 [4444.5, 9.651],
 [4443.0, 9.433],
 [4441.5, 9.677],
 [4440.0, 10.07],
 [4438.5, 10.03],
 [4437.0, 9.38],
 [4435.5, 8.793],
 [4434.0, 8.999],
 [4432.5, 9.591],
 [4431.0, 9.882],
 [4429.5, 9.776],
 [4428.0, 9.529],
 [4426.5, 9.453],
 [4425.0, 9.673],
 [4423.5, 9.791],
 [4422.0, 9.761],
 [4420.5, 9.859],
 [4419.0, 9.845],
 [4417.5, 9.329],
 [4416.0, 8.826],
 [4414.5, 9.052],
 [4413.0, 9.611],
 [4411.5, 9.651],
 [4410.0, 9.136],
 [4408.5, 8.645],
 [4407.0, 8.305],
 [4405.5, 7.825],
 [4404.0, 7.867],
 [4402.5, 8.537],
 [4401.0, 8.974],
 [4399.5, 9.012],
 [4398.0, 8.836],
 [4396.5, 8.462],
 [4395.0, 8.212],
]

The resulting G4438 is 12.8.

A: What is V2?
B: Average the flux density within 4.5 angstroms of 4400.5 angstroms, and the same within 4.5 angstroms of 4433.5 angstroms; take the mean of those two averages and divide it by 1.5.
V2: 6.0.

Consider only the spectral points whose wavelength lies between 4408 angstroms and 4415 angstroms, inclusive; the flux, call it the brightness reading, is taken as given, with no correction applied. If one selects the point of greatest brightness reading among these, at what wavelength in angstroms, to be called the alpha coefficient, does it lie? 4411.5 angstroms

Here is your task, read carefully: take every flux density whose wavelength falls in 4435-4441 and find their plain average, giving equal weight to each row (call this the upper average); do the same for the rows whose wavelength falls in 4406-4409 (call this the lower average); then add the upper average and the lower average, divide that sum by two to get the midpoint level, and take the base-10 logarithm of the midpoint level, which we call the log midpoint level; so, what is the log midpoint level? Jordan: 0.955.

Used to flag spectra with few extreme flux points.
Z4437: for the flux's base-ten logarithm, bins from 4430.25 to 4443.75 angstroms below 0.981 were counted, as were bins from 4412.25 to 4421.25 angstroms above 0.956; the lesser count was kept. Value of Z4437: 4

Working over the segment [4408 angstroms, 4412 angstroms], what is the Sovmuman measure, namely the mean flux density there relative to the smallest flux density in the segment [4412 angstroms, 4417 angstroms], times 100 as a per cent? 104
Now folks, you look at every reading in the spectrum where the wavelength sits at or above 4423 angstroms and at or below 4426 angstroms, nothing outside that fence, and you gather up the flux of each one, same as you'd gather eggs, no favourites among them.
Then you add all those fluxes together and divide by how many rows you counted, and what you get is 9.7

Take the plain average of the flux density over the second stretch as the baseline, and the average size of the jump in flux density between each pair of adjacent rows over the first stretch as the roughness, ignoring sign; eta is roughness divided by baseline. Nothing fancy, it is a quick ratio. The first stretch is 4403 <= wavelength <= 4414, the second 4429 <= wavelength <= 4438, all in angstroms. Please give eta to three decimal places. 0.034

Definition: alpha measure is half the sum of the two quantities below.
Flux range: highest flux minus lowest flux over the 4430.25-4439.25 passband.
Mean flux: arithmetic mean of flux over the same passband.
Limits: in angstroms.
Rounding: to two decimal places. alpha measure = 5.34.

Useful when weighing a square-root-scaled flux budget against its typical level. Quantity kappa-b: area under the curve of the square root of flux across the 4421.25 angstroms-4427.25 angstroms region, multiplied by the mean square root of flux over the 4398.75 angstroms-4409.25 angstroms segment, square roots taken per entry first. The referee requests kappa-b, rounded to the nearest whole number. 54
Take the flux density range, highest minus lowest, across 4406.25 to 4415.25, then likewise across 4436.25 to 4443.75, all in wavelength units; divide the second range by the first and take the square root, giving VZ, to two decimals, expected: 0.72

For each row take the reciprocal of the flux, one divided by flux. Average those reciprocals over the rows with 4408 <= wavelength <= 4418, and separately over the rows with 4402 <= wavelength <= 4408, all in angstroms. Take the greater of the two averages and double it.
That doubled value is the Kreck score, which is 0.246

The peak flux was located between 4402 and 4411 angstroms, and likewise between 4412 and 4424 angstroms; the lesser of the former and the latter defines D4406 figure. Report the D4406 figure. 9.1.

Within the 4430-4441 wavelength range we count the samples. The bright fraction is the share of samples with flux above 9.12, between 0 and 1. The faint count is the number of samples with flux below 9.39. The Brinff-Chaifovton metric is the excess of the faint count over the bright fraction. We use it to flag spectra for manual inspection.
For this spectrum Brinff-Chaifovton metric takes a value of 2.3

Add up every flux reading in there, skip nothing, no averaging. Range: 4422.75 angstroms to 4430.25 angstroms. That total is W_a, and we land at 48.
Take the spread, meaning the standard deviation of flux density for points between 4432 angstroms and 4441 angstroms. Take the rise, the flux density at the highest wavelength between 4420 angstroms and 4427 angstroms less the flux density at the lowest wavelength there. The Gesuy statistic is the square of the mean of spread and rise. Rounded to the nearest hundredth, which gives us 0.00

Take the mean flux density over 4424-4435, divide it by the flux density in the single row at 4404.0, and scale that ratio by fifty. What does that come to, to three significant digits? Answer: 60.7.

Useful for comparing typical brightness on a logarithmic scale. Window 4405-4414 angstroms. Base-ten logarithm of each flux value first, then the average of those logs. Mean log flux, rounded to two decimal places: 0.95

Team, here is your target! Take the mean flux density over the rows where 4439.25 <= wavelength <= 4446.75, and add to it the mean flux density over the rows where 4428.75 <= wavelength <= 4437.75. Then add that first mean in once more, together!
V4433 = 28.9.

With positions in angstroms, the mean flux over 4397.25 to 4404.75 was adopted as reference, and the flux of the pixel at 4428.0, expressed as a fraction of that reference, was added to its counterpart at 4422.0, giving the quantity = 2.23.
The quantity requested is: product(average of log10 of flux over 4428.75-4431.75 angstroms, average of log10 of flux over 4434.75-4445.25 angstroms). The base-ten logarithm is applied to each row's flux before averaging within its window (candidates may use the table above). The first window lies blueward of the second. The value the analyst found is 0.973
